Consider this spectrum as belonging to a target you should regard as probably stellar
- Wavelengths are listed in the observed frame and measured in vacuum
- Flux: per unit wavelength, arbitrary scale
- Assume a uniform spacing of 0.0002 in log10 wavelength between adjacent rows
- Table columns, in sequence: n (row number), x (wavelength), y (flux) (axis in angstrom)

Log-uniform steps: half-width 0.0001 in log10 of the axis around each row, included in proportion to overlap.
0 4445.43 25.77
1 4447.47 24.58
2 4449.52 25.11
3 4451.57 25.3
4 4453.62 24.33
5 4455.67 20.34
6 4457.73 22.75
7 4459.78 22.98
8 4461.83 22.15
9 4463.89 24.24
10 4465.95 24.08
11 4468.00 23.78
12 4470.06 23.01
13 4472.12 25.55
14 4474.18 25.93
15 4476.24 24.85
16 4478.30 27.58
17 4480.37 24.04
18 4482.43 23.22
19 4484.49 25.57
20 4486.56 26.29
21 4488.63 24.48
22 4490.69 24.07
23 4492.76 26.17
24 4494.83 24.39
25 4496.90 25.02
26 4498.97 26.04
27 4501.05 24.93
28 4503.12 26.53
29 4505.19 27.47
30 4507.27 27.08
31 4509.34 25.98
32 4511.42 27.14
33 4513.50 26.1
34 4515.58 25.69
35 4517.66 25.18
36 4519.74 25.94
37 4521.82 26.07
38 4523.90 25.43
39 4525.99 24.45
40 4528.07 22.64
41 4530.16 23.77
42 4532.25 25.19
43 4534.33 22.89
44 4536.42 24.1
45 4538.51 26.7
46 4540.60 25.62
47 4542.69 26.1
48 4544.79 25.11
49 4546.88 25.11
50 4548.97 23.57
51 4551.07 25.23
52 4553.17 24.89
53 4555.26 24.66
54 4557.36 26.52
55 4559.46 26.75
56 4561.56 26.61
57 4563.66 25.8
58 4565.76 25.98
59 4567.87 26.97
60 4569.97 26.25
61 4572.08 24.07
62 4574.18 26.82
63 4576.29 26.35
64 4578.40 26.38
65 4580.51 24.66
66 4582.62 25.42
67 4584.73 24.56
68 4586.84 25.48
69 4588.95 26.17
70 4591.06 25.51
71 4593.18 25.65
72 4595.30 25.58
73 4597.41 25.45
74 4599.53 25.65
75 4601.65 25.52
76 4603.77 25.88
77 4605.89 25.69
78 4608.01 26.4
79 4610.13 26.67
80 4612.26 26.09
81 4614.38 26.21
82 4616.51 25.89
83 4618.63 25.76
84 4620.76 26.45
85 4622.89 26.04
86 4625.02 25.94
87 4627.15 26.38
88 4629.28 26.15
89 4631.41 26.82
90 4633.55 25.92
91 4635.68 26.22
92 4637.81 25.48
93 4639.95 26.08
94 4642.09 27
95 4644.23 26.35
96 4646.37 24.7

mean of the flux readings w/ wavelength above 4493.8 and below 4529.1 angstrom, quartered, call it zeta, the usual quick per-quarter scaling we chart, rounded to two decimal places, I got 6.41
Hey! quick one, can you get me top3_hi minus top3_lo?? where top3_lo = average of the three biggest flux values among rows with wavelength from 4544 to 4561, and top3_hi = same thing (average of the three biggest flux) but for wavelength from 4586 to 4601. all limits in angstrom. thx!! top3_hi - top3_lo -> -0.34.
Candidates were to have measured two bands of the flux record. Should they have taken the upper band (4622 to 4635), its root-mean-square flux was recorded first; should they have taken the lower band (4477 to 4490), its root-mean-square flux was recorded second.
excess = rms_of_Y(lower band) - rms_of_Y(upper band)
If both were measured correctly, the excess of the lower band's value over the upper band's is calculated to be -1.0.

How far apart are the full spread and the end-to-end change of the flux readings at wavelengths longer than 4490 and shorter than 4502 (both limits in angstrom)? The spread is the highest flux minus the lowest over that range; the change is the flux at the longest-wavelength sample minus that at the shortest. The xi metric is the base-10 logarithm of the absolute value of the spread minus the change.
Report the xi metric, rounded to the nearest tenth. 0.1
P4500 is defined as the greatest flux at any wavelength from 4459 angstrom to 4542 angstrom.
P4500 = 27.58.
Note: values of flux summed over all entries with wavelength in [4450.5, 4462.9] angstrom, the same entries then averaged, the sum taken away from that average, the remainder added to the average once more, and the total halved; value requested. -46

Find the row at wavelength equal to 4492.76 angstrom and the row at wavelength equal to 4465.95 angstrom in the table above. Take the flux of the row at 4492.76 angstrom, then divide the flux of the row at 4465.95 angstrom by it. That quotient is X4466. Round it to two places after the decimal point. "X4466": 0.92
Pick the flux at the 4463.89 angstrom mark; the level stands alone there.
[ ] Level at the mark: 24.24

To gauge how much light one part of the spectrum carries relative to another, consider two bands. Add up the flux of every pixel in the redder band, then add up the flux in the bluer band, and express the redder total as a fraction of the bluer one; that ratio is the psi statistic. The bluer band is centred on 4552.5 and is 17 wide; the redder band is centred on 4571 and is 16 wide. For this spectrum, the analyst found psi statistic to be 1.03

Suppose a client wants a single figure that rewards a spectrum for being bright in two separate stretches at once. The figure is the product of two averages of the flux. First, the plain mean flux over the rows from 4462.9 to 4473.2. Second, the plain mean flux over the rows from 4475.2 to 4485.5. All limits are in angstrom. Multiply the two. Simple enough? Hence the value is 605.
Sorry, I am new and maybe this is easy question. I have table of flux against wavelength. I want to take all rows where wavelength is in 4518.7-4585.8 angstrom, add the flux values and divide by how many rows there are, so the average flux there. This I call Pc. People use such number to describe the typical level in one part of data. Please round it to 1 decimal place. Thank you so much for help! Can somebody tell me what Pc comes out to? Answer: 25.3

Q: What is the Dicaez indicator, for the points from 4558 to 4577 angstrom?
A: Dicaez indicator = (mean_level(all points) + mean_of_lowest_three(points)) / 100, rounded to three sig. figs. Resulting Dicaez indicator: 0.515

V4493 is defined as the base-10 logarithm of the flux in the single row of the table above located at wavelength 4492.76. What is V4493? 1.42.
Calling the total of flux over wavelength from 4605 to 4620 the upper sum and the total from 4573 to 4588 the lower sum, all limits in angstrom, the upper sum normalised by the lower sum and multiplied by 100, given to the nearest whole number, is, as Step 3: 102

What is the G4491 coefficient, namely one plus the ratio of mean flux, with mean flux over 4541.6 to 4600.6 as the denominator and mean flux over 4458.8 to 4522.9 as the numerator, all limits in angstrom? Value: 1.984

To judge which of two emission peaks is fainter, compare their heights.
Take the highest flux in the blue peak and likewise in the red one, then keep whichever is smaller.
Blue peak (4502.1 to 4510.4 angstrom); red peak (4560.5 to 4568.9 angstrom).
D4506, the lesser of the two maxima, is 27.0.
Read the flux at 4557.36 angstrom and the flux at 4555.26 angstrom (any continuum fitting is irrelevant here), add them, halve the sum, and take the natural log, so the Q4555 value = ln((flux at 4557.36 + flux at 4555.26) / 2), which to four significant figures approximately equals 3.242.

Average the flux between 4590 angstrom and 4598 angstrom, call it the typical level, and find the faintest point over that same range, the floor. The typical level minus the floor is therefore 0.1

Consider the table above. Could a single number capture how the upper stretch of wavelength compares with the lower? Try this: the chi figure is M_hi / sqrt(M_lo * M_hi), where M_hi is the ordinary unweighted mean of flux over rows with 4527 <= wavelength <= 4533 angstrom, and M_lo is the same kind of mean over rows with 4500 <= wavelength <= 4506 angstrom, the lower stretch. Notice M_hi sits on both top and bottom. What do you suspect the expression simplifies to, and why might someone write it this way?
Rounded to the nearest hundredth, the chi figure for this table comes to 0.95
